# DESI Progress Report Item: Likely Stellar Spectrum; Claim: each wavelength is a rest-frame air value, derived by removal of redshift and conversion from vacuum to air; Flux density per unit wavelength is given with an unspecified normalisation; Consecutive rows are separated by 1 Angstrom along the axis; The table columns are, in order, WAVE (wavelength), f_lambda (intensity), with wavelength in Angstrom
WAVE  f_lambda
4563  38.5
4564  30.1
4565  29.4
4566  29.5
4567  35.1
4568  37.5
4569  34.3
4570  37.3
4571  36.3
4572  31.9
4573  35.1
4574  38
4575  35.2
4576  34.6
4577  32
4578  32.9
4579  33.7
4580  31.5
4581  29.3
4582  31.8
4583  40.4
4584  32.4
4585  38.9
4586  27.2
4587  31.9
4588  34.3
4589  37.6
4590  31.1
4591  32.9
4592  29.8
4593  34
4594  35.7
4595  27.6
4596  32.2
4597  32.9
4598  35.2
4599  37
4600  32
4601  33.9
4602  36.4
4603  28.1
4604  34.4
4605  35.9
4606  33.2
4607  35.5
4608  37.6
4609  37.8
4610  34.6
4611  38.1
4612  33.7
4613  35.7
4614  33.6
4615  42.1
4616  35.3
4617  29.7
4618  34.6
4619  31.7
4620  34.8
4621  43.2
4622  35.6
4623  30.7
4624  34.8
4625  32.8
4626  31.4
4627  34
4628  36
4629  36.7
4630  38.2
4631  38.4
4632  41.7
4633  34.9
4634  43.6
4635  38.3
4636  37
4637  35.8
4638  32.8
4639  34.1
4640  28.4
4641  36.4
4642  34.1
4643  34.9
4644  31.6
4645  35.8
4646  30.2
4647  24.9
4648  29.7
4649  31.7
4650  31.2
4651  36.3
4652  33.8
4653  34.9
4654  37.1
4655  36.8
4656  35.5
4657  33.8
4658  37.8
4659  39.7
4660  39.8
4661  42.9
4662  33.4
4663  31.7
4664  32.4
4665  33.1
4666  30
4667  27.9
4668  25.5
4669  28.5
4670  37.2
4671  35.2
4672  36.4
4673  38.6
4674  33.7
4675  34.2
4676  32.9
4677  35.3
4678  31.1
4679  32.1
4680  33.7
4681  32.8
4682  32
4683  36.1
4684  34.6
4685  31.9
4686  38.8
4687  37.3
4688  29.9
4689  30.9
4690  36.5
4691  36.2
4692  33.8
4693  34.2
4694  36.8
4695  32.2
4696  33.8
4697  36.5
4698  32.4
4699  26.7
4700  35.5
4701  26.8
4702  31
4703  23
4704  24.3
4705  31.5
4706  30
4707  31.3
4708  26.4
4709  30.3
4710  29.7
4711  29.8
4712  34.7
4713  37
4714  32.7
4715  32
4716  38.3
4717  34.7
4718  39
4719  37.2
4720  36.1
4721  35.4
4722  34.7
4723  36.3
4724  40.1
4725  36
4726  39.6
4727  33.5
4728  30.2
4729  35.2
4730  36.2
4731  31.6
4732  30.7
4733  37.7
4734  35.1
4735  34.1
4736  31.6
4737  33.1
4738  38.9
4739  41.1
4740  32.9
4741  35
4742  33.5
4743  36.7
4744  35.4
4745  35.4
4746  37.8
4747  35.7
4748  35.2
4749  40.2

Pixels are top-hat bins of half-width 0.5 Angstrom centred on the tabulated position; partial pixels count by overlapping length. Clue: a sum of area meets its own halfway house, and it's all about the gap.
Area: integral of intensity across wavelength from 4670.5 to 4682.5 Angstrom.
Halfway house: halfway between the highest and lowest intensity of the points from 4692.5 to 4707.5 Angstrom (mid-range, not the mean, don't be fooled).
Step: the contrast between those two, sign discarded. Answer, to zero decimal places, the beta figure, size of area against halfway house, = 378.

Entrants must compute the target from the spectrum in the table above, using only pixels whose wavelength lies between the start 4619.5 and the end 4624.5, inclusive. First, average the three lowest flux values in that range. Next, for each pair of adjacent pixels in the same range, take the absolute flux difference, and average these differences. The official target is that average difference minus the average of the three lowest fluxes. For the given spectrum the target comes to -27.2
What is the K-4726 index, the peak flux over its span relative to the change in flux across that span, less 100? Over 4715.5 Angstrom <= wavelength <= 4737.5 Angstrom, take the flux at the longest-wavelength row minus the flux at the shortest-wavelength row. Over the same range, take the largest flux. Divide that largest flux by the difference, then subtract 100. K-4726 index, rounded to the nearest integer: -108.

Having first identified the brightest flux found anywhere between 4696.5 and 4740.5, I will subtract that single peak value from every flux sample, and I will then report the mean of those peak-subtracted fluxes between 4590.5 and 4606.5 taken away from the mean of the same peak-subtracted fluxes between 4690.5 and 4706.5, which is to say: -1.7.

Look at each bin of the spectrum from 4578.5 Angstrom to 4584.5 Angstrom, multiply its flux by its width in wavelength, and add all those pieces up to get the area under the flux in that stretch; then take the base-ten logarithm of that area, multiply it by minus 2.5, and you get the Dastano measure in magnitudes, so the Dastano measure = -5.75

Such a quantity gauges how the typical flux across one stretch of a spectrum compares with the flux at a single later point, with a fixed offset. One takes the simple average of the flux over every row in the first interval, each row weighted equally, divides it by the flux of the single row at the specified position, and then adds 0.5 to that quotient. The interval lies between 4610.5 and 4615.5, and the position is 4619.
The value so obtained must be 1.66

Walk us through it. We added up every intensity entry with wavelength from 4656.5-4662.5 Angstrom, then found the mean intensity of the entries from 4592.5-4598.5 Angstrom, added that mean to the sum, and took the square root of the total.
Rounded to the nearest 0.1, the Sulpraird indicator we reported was 16.1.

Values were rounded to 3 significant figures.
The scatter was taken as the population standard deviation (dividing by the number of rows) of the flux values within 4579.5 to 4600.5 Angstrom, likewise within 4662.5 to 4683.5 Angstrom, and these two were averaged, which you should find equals 3.23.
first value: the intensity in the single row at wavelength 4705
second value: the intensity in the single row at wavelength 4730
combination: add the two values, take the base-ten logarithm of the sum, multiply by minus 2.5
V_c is -4.576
